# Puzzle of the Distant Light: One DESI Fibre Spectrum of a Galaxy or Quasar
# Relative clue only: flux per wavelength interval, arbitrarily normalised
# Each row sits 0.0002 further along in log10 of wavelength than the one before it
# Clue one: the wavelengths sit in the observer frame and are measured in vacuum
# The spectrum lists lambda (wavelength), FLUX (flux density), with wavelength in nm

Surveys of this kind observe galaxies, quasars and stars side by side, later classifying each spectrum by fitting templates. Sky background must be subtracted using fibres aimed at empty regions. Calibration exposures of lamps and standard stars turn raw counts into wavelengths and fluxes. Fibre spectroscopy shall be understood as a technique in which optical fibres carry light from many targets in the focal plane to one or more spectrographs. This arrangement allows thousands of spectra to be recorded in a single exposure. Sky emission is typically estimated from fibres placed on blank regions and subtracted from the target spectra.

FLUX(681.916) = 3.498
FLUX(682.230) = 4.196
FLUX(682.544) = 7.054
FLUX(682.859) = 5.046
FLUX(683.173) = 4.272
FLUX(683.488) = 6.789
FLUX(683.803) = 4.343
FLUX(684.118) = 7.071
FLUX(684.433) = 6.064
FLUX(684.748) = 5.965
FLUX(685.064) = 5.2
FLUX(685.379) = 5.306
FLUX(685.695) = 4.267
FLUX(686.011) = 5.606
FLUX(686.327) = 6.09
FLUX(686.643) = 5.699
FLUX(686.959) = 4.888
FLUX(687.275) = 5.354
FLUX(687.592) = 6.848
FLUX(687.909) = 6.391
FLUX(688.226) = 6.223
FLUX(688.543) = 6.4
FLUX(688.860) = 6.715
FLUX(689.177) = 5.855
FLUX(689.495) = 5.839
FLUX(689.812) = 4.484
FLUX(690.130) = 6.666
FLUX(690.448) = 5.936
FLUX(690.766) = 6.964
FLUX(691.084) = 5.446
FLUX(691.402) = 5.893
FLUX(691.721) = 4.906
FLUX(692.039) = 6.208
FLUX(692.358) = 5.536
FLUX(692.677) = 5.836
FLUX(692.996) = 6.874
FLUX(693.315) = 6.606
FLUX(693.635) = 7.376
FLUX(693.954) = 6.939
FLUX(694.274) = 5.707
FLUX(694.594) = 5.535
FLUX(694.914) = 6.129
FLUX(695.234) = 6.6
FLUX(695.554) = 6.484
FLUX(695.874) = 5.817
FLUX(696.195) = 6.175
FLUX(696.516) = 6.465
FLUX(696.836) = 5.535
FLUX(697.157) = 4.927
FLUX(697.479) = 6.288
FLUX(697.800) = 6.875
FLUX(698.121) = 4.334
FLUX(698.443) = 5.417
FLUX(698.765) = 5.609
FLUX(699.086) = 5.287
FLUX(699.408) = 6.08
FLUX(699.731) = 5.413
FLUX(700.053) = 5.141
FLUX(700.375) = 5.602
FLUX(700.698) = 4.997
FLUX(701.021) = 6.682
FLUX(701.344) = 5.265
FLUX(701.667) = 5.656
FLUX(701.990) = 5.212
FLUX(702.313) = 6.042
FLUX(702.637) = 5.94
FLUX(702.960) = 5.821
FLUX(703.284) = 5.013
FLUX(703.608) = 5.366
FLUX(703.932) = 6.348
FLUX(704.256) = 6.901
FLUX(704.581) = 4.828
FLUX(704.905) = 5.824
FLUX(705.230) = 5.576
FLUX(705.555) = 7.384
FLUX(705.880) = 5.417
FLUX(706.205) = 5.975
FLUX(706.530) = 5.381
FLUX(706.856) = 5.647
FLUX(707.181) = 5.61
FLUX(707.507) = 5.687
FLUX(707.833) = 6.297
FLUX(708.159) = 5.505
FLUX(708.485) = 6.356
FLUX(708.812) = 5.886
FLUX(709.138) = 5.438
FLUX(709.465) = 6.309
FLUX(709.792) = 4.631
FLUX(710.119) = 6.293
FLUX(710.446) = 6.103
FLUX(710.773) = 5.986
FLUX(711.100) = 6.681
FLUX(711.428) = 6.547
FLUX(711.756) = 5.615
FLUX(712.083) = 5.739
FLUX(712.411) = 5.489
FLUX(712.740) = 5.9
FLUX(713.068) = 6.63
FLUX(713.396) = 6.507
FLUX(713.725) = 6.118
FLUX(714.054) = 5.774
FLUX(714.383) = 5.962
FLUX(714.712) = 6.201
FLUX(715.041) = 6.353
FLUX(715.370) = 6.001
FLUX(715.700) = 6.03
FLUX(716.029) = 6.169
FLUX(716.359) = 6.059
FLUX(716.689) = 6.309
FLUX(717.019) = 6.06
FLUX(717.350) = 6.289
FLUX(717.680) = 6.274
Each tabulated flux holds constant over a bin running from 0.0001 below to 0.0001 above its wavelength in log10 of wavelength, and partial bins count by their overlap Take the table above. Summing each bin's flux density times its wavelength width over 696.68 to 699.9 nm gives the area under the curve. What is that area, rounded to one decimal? 17.9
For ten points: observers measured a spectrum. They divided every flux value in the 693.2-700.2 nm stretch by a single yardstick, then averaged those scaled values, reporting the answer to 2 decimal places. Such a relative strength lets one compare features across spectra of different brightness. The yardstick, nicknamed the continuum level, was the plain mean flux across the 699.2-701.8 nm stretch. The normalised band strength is 1.06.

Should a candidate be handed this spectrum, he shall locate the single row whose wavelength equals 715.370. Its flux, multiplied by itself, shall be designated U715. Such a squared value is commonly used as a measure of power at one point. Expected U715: 36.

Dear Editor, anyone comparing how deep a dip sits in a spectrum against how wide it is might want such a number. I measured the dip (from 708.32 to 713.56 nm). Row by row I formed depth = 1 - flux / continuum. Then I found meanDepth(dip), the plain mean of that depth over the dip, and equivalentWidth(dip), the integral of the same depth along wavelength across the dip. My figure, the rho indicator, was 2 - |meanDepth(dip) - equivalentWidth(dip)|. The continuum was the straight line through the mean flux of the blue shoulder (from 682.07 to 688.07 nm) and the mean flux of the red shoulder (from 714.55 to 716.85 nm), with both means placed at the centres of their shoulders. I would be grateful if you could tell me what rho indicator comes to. 1.95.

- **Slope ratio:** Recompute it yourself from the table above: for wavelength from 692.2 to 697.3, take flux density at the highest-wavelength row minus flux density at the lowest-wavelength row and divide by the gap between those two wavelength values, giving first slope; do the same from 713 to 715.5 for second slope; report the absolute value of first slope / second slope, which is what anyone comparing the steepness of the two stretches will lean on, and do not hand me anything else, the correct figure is 0.5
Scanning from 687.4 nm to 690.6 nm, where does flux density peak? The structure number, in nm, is 687.592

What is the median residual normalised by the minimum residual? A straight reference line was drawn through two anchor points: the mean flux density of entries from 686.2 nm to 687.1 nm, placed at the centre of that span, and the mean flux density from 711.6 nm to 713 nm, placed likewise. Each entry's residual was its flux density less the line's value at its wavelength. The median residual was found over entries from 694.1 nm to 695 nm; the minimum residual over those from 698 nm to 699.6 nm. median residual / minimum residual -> -0.1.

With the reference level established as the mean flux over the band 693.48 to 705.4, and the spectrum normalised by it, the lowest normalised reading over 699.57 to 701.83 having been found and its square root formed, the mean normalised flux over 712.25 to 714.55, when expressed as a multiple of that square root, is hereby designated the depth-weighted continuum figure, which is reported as 1.12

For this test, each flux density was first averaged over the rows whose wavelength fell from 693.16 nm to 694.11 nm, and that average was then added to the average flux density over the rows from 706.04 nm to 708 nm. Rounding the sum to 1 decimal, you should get 12.7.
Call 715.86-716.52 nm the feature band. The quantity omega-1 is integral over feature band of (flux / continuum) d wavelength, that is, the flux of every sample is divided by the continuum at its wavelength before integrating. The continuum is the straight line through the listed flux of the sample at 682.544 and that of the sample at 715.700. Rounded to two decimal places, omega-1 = 0.67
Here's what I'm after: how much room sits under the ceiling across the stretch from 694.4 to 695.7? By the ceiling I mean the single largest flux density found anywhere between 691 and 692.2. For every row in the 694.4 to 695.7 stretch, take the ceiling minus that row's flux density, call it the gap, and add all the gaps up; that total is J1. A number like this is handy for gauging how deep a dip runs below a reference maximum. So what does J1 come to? 0.08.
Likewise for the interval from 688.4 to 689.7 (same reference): 0.02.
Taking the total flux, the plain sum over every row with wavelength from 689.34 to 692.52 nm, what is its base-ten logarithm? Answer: 1.76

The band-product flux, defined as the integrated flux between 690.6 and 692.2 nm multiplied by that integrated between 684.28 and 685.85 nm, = 79.2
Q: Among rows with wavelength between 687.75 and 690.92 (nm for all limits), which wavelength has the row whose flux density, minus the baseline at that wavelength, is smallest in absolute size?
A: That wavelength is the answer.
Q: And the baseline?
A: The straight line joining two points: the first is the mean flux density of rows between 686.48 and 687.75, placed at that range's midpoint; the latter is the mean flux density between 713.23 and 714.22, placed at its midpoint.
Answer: 689.495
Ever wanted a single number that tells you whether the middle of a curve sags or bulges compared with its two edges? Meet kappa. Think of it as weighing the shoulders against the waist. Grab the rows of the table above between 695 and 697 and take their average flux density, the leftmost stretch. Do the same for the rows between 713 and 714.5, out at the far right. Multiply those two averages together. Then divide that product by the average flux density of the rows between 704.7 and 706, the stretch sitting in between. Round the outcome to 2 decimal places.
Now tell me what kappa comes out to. 6.33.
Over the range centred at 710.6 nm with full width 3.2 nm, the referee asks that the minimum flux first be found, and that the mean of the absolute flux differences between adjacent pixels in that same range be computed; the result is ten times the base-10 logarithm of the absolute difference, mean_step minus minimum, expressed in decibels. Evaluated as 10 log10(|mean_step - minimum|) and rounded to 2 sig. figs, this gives 5.9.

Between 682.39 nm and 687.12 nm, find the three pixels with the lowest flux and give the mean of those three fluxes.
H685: 4.29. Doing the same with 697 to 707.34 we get 4.70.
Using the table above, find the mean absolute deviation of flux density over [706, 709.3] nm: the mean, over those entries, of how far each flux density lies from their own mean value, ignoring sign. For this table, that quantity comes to 0.28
